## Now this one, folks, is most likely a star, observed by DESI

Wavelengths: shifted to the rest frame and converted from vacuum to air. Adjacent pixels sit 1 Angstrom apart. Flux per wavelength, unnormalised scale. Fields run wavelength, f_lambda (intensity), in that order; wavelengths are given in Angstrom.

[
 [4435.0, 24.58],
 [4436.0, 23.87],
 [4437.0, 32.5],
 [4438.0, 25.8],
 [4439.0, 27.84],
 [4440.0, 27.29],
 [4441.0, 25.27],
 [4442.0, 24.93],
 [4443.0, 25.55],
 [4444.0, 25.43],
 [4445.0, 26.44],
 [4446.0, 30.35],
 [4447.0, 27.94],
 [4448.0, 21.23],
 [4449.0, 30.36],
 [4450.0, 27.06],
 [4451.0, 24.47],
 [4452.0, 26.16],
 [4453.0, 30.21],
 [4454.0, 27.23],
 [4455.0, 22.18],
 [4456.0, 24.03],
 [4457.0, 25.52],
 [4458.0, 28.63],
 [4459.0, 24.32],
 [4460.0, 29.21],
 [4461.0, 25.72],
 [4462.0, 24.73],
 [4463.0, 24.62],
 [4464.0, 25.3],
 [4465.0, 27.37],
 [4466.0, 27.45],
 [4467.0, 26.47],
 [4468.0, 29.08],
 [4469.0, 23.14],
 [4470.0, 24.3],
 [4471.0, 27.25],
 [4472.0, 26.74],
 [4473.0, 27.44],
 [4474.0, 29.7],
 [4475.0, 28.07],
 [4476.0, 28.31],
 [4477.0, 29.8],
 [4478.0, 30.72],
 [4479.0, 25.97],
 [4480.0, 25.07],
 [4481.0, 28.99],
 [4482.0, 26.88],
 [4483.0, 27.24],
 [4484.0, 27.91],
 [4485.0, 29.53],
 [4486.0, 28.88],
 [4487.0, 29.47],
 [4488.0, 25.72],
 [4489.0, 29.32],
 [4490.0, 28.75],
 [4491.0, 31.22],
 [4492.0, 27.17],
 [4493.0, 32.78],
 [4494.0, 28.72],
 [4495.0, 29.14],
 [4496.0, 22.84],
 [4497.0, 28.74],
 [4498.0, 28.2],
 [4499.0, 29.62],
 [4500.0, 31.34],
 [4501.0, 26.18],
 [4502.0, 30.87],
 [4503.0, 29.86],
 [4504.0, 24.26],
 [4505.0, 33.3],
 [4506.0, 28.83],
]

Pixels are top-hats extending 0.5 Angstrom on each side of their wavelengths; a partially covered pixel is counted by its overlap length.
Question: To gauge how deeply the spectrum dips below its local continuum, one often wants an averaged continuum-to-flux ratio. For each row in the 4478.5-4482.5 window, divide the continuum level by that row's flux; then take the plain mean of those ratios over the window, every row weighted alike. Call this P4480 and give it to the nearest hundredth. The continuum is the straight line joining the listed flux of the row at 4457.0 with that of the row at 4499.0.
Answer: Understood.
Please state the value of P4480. 1.04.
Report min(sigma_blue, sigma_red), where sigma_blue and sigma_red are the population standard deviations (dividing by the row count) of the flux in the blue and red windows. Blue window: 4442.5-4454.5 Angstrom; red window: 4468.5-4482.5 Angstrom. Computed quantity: 2.10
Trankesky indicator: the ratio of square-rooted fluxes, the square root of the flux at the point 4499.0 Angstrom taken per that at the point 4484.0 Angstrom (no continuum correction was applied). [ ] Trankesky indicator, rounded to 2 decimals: 1.03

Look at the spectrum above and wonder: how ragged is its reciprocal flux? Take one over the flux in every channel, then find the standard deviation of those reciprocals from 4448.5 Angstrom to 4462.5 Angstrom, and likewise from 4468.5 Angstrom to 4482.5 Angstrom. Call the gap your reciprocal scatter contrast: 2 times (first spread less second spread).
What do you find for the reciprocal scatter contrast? 0.0010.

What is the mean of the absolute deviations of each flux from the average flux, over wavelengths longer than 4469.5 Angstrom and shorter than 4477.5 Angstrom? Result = 1.3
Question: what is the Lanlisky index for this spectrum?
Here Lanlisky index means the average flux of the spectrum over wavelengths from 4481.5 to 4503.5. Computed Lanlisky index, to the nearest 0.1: 28.7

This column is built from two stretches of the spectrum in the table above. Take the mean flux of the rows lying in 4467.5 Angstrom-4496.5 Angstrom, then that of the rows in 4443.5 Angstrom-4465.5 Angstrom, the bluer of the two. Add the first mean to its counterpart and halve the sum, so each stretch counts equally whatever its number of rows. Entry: 27.1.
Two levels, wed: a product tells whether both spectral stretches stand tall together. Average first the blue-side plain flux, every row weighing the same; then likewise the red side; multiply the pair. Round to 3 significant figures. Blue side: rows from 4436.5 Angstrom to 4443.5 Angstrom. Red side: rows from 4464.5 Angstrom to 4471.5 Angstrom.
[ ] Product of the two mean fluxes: 714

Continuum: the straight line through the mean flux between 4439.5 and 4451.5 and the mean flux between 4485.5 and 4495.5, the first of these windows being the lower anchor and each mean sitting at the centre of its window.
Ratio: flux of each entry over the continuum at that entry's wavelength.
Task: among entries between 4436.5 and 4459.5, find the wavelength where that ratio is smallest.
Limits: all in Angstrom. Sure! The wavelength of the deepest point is 4448.0 Angstrom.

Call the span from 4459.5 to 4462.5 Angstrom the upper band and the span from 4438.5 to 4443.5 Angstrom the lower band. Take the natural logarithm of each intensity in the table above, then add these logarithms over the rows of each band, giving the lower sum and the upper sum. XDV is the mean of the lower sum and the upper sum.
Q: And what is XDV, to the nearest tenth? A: 13.1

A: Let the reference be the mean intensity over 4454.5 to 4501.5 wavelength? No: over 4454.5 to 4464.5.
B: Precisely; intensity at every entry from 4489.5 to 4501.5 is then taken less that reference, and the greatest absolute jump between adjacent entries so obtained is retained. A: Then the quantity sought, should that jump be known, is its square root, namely 2.5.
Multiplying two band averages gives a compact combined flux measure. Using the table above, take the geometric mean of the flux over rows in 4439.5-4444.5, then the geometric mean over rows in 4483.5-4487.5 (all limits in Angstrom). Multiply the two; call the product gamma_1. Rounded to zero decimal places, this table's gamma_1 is 743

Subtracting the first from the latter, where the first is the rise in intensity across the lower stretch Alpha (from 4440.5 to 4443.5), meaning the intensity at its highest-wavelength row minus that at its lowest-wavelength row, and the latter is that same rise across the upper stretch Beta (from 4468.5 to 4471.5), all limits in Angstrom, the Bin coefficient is 3.8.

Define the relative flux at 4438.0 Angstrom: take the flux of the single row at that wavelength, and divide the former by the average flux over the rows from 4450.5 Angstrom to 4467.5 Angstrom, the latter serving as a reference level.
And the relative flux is 0.99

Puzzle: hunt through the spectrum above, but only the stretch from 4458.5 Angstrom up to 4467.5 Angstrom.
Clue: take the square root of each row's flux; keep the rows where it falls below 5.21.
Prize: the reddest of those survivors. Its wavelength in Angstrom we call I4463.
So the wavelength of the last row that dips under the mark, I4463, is 4467.0 Angstrom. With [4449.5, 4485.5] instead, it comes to 4482.0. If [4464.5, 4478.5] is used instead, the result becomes 4472.0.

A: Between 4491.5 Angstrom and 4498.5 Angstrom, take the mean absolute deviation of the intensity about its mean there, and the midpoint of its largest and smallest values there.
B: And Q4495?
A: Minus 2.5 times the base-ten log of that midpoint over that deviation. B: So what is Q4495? -2.94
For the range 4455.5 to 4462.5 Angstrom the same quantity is -3.02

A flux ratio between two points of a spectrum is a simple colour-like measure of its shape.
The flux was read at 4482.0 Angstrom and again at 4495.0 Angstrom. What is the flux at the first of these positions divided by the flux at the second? 0.92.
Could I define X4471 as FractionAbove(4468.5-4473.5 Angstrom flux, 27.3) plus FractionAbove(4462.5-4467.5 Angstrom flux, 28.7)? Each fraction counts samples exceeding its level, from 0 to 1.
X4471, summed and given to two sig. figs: 0.20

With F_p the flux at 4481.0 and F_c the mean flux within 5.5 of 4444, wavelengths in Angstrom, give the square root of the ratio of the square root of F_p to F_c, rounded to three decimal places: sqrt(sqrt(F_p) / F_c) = 0.450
